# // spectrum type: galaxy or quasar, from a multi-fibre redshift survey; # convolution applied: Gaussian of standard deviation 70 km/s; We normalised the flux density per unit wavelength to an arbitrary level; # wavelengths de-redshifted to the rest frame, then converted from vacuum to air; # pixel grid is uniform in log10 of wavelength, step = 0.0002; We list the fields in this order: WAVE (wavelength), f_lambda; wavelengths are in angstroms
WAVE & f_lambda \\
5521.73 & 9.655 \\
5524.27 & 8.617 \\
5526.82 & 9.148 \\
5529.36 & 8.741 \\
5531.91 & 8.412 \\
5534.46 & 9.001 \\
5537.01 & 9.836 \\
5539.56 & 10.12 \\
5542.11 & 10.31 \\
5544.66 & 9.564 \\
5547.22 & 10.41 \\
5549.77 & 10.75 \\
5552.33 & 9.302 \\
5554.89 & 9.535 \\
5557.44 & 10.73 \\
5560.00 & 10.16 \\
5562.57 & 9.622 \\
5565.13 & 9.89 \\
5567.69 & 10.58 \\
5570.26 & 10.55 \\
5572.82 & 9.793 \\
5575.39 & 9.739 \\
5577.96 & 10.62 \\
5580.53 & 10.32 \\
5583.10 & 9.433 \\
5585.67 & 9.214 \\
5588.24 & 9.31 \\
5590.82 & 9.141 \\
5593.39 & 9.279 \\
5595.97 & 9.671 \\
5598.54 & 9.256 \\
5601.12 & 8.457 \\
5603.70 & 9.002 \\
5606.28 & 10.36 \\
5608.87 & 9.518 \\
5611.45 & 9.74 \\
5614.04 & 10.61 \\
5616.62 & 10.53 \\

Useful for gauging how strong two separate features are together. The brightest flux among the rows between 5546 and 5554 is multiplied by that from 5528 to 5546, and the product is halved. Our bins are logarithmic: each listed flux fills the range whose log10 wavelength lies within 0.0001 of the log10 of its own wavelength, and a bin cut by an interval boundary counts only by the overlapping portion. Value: 55.4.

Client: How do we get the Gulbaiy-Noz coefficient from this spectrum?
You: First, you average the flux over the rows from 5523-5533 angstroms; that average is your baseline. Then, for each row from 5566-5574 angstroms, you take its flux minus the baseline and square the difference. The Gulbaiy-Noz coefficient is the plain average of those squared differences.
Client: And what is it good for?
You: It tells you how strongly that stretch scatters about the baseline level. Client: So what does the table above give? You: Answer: 2.6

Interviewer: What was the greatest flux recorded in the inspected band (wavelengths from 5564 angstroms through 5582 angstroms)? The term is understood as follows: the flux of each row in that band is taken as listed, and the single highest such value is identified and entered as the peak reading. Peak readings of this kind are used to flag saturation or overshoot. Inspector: 10.62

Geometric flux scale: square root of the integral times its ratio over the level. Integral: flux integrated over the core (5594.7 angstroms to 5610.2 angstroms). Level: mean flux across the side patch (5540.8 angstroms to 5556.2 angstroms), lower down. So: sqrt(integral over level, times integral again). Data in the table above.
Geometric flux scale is 46.0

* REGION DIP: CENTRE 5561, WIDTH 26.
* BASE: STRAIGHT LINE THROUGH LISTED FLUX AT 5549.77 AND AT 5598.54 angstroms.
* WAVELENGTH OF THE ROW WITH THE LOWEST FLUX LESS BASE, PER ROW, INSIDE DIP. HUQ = 5552.33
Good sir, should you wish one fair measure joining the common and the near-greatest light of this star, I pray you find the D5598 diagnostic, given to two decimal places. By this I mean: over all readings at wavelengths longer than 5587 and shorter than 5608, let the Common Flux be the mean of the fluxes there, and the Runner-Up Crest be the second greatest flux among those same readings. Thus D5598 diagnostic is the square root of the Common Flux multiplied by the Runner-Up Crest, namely 9.49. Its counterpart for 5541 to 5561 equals 10.41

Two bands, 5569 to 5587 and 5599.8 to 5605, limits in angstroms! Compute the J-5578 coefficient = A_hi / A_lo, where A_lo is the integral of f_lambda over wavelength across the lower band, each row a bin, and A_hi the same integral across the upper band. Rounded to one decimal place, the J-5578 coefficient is 0.3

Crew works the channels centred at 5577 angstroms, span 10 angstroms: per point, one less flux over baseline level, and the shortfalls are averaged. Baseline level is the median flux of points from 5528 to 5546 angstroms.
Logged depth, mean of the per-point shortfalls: -0.058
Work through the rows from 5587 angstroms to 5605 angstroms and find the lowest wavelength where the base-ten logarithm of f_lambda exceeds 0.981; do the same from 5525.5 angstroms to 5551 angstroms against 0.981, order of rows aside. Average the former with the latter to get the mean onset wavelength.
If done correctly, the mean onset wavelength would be 5566.5 angstroms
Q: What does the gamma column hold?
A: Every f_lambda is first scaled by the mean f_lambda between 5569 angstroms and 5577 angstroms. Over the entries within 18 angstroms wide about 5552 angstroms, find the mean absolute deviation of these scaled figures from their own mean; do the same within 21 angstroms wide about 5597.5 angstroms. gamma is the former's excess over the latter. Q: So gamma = 0.016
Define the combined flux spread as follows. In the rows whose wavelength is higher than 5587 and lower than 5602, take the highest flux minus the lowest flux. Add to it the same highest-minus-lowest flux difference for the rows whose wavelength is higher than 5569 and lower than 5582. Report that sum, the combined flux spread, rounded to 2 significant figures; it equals 2.1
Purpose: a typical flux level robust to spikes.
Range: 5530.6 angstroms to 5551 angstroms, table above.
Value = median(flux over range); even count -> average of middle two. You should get 10.0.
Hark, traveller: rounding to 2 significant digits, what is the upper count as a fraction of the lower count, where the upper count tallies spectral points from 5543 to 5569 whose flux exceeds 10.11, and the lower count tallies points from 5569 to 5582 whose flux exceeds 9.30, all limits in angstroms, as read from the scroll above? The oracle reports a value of 1.0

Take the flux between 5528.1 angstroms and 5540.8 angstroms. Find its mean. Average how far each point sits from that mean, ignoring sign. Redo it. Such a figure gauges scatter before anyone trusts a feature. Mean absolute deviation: 0.60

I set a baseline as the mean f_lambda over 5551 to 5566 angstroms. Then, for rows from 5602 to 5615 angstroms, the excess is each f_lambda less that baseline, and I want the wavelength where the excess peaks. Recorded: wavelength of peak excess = 5614.04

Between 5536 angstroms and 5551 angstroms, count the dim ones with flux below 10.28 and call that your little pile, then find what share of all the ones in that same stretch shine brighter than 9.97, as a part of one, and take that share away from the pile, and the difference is 2.3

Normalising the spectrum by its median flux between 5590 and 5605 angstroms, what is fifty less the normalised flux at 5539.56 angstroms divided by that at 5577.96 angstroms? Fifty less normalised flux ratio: 49.0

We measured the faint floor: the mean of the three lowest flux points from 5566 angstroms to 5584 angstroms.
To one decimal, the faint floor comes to 9.7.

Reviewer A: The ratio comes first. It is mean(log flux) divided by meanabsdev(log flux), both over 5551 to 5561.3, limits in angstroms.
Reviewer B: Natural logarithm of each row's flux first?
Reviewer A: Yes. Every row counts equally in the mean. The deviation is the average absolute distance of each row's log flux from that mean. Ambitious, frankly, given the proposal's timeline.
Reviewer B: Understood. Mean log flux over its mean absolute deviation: 44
